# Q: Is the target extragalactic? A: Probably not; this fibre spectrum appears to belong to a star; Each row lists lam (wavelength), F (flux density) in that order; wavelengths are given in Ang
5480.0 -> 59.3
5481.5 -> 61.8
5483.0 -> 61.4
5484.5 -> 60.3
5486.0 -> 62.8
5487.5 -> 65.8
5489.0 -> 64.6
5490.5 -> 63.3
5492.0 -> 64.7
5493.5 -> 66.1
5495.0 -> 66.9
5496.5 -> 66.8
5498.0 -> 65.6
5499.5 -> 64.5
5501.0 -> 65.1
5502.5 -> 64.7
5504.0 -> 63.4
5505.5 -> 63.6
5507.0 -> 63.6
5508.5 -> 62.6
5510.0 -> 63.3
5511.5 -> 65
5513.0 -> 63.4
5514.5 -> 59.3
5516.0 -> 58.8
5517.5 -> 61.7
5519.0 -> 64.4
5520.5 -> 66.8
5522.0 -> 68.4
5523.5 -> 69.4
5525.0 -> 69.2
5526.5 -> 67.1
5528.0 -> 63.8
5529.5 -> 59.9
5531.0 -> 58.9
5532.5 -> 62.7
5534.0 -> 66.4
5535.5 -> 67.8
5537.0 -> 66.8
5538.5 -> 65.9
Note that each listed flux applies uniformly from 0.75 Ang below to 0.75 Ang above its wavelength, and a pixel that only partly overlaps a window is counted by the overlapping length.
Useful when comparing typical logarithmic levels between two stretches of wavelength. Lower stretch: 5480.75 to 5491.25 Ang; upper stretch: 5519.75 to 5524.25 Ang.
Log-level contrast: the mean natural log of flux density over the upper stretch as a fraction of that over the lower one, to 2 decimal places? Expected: 1.02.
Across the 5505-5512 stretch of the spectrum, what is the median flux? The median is 63.6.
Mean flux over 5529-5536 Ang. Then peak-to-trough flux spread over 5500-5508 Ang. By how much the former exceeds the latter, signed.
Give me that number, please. 61.4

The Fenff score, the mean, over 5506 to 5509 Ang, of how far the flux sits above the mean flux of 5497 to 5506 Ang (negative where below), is -1.4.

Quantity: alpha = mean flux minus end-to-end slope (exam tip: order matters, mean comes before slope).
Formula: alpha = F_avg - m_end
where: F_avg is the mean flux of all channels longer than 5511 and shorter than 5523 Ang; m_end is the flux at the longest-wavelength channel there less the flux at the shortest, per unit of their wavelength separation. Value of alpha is 63.2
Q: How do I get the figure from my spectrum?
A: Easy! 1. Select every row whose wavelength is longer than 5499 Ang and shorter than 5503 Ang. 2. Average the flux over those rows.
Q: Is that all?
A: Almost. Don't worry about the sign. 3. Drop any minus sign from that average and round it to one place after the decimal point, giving 64.8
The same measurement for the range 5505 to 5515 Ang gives 63.0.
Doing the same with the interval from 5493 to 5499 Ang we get 66.3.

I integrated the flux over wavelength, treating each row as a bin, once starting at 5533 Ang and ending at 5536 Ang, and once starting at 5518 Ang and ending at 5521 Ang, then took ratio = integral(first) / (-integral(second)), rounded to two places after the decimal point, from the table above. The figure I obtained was -1.02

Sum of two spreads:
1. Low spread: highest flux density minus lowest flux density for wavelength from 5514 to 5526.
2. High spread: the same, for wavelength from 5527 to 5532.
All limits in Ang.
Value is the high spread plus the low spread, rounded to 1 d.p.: 15.5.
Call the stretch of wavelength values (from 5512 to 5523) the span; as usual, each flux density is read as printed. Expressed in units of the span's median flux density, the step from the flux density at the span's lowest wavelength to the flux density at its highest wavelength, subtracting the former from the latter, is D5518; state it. 0.079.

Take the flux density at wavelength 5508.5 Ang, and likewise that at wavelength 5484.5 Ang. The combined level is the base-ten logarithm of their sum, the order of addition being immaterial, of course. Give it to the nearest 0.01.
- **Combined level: 2.09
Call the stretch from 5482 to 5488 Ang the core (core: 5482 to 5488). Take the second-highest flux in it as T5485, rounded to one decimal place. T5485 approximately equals 62.8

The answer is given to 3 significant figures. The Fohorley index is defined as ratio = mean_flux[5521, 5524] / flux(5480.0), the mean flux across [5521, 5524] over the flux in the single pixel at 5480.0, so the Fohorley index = 1.16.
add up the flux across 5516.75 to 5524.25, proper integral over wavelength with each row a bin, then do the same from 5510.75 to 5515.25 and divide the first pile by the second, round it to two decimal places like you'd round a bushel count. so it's 1.76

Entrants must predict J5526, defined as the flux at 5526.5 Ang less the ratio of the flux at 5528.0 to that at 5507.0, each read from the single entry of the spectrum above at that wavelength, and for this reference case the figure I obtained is 66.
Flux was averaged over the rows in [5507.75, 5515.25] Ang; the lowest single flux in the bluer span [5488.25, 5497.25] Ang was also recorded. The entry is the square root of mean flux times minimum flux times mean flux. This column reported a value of 499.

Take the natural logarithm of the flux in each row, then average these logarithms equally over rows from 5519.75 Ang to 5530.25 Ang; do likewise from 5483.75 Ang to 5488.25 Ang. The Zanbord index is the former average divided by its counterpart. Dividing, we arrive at 1.01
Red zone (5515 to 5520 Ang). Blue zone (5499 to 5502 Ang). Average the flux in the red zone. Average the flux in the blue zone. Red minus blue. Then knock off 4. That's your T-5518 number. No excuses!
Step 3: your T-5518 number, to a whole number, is -7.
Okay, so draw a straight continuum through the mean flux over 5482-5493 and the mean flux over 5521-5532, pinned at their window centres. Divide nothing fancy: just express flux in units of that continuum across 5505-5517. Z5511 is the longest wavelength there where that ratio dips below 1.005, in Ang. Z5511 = 5516.0 Ang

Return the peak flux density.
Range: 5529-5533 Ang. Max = 62.7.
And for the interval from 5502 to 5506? 64.7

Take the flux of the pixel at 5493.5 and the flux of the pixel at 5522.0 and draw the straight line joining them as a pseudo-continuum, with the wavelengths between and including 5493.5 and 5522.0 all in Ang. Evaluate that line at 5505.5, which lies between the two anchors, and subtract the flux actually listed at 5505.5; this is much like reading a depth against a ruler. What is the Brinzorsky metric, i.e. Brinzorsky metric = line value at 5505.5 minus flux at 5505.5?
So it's 3.5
